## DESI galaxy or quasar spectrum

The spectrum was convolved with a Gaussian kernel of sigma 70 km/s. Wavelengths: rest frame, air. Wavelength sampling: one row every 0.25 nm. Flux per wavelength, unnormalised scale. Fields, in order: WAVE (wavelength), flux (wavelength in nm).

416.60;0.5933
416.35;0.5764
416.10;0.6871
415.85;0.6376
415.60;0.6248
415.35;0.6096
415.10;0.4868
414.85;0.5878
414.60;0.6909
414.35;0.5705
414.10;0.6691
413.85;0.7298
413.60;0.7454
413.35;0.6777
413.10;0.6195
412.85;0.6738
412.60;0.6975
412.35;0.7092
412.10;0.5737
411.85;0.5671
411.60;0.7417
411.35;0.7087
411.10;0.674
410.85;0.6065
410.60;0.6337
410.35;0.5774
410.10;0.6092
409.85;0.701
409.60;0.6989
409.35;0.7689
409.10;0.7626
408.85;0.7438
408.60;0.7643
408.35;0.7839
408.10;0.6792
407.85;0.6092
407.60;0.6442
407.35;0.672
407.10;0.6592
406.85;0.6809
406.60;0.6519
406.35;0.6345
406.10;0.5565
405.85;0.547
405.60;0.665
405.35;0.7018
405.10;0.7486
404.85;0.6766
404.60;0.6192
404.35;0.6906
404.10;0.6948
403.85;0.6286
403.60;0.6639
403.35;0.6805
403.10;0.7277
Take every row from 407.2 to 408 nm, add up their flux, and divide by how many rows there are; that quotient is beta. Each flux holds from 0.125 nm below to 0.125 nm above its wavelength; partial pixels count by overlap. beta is 0.642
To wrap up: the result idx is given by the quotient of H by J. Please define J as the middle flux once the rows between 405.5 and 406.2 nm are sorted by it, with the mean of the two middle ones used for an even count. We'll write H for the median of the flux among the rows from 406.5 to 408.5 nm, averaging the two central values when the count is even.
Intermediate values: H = 0.67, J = 0.56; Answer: 1.20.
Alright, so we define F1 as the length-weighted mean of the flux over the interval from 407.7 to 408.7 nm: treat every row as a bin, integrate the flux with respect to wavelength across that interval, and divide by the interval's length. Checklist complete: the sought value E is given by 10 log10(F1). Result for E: -1.5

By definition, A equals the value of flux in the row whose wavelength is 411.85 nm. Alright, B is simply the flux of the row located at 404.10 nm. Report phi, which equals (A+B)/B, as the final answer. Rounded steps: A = 0.5671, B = 0.6948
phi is 1.8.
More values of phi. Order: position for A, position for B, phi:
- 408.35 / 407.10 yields 2.2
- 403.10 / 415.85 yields 2.1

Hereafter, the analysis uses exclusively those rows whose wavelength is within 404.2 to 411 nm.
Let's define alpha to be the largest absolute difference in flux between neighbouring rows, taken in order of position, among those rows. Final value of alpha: 0.118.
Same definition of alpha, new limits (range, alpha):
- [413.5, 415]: 0.120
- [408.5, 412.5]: 0.175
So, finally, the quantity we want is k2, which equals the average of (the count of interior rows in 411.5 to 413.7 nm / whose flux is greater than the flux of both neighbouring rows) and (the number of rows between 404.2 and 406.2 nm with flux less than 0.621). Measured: 2.0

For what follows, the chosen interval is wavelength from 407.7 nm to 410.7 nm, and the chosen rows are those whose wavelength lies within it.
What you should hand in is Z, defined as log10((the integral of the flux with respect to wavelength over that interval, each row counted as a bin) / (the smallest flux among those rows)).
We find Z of 0.557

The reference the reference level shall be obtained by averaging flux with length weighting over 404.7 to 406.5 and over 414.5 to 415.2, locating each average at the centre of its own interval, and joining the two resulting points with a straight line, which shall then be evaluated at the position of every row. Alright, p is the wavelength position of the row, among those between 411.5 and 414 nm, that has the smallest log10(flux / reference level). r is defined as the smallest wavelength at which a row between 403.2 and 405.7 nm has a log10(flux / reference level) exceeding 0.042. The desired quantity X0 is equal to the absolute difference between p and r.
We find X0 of 6.75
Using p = 411.85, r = 405.10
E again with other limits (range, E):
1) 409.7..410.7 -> -2.0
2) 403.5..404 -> -1.9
